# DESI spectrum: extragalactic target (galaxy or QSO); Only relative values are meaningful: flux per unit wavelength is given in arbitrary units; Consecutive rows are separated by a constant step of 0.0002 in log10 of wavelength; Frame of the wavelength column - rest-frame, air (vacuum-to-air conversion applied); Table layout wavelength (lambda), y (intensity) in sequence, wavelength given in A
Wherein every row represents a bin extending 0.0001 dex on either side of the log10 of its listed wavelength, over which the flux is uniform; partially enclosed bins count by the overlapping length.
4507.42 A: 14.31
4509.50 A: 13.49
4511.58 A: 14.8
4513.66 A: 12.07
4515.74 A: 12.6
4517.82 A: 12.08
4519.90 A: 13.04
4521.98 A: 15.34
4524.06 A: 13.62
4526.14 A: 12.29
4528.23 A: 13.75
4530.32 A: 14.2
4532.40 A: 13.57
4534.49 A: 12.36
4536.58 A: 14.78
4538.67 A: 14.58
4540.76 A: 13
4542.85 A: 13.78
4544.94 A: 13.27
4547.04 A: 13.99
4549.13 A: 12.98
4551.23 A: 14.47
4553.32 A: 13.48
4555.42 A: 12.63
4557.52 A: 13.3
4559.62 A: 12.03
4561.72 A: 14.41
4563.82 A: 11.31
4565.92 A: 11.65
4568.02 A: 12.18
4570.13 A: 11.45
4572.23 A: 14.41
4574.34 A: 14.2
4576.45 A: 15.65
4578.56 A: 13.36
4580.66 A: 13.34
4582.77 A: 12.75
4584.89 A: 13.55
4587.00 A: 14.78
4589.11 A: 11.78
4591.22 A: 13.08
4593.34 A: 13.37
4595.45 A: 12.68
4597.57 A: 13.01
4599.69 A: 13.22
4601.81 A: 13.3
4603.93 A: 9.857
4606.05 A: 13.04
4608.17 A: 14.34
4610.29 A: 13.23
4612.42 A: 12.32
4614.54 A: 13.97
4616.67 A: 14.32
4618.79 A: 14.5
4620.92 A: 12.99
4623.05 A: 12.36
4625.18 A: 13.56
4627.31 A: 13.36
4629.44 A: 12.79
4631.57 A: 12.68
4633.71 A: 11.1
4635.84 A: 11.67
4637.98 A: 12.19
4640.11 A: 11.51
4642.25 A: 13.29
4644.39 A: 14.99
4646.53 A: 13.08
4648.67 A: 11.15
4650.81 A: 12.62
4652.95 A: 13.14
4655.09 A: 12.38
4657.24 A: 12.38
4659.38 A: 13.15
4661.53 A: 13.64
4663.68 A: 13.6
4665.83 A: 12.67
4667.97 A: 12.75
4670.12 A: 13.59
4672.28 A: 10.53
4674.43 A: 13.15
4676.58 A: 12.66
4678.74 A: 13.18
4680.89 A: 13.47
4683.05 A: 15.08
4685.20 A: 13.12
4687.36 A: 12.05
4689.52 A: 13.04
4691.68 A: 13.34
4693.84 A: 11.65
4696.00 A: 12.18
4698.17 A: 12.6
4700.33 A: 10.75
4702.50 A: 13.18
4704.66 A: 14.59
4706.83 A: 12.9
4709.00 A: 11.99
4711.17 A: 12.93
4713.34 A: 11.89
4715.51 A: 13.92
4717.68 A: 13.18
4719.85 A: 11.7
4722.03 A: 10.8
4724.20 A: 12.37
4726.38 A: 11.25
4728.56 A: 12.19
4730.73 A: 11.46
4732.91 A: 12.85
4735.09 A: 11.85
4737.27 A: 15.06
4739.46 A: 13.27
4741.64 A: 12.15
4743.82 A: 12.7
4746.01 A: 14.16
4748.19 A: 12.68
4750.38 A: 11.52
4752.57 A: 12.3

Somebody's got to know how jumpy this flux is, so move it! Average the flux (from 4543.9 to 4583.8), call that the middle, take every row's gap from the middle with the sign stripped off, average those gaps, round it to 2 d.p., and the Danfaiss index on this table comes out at 0.91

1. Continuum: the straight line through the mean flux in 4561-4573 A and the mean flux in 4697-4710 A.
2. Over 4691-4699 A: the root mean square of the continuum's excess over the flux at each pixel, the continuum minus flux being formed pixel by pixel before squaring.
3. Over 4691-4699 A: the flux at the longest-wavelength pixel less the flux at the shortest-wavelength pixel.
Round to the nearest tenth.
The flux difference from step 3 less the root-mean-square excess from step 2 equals -1.4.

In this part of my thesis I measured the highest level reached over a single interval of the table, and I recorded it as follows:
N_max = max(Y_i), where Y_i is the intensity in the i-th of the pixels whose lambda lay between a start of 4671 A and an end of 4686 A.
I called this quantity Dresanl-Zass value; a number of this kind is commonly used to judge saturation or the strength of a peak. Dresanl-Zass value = 15.08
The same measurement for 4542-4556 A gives 14.47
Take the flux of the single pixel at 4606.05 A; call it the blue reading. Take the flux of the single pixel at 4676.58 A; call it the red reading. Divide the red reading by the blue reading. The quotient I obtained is 0.97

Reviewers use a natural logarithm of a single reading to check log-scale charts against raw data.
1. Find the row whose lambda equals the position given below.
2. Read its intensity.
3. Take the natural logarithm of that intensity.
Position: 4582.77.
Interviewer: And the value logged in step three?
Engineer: 2.55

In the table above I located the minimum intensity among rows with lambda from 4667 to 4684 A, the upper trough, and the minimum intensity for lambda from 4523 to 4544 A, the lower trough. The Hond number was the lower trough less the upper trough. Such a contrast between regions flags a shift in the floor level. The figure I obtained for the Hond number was 1.8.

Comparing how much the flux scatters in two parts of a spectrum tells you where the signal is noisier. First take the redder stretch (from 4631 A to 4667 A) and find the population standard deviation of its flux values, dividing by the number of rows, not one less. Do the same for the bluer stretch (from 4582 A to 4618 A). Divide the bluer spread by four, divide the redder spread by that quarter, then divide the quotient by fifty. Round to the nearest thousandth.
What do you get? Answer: 0.071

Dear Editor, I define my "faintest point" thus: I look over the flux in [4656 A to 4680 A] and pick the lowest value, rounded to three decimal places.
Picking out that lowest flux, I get 10.530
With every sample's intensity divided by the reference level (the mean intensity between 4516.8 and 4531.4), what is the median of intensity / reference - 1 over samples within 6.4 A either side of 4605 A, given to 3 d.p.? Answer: -0.019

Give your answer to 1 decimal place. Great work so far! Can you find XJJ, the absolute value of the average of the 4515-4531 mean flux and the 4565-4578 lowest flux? 12.4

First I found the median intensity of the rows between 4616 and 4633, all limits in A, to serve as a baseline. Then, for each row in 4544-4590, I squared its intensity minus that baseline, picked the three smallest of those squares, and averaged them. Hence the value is 0.017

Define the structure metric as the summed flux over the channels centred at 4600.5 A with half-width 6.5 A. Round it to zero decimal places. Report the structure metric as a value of 75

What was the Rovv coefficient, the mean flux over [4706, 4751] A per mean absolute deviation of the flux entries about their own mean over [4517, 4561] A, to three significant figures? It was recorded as 17.4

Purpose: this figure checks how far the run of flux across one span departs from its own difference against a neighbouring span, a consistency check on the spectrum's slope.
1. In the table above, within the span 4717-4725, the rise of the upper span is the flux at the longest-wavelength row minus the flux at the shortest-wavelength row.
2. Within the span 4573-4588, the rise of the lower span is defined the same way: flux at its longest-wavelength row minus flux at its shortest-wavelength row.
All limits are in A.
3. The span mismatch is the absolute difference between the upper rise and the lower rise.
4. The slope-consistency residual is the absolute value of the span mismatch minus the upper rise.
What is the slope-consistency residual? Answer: 2.2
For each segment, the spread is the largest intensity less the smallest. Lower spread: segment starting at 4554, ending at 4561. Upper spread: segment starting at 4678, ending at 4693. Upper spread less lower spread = 1.8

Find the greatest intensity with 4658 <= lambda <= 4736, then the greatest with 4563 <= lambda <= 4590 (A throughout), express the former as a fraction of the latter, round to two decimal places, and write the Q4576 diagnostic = 0.96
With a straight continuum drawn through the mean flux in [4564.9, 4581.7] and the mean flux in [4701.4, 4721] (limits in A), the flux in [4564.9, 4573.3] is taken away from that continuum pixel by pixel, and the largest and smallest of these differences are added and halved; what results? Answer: 0.36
